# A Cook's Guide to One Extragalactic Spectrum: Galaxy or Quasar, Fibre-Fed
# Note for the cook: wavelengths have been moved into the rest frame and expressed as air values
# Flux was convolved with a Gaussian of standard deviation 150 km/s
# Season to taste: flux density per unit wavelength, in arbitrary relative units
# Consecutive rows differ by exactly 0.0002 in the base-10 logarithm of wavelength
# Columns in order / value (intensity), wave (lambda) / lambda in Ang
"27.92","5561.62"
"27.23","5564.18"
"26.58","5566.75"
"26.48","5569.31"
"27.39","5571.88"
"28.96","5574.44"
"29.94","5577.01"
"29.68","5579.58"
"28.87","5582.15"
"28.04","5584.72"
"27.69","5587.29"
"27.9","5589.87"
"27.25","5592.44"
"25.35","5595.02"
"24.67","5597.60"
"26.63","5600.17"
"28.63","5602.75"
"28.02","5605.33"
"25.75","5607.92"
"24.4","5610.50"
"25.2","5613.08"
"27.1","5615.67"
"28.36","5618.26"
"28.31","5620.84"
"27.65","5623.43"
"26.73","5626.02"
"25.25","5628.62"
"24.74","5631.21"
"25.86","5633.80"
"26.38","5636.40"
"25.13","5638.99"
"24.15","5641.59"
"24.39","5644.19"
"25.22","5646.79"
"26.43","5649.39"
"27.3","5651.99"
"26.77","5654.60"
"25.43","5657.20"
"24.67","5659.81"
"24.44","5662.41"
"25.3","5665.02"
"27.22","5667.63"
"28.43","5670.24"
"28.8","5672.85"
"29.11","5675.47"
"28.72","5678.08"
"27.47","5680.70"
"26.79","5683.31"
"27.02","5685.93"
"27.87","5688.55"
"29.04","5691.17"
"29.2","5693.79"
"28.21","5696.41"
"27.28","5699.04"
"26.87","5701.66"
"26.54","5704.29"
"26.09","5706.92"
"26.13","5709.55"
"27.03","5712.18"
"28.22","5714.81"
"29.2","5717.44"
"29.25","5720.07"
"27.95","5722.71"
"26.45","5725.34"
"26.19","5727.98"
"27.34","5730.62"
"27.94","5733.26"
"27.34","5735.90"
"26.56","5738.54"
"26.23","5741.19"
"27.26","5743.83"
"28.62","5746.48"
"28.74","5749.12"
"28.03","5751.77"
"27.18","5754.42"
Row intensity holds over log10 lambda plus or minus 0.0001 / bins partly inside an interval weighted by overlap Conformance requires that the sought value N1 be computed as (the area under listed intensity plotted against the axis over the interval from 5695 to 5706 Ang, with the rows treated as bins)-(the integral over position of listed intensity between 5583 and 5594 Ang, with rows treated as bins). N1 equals -6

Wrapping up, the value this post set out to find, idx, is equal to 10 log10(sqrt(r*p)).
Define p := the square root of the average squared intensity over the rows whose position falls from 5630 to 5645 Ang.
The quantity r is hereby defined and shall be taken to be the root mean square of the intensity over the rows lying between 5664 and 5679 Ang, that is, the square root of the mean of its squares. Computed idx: 14.2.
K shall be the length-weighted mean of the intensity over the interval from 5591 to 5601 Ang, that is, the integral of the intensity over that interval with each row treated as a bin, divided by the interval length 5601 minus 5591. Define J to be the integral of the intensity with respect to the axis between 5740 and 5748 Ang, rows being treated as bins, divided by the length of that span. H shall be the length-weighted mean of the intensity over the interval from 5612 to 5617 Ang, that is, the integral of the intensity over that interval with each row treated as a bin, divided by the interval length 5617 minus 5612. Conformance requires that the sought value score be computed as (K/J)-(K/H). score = -0.046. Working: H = 26.2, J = 27.4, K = 26.0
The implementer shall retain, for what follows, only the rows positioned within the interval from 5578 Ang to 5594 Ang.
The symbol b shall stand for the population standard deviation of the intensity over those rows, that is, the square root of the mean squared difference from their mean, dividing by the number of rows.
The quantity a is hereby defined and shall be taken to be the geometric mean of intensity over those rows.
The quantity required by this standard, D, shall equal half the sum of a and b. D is 14.5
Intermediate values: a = 28.2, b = 0.81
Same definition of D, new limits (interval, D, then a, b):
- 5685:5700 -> 14.5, 28.1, 0.82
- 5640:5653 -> 13.3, 25.5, 1.20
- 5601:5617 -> 14.0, 26.5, 1.52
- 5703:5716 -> 13.8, 26.8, 0.79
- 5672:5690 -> 14.4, 28.0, 0.85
